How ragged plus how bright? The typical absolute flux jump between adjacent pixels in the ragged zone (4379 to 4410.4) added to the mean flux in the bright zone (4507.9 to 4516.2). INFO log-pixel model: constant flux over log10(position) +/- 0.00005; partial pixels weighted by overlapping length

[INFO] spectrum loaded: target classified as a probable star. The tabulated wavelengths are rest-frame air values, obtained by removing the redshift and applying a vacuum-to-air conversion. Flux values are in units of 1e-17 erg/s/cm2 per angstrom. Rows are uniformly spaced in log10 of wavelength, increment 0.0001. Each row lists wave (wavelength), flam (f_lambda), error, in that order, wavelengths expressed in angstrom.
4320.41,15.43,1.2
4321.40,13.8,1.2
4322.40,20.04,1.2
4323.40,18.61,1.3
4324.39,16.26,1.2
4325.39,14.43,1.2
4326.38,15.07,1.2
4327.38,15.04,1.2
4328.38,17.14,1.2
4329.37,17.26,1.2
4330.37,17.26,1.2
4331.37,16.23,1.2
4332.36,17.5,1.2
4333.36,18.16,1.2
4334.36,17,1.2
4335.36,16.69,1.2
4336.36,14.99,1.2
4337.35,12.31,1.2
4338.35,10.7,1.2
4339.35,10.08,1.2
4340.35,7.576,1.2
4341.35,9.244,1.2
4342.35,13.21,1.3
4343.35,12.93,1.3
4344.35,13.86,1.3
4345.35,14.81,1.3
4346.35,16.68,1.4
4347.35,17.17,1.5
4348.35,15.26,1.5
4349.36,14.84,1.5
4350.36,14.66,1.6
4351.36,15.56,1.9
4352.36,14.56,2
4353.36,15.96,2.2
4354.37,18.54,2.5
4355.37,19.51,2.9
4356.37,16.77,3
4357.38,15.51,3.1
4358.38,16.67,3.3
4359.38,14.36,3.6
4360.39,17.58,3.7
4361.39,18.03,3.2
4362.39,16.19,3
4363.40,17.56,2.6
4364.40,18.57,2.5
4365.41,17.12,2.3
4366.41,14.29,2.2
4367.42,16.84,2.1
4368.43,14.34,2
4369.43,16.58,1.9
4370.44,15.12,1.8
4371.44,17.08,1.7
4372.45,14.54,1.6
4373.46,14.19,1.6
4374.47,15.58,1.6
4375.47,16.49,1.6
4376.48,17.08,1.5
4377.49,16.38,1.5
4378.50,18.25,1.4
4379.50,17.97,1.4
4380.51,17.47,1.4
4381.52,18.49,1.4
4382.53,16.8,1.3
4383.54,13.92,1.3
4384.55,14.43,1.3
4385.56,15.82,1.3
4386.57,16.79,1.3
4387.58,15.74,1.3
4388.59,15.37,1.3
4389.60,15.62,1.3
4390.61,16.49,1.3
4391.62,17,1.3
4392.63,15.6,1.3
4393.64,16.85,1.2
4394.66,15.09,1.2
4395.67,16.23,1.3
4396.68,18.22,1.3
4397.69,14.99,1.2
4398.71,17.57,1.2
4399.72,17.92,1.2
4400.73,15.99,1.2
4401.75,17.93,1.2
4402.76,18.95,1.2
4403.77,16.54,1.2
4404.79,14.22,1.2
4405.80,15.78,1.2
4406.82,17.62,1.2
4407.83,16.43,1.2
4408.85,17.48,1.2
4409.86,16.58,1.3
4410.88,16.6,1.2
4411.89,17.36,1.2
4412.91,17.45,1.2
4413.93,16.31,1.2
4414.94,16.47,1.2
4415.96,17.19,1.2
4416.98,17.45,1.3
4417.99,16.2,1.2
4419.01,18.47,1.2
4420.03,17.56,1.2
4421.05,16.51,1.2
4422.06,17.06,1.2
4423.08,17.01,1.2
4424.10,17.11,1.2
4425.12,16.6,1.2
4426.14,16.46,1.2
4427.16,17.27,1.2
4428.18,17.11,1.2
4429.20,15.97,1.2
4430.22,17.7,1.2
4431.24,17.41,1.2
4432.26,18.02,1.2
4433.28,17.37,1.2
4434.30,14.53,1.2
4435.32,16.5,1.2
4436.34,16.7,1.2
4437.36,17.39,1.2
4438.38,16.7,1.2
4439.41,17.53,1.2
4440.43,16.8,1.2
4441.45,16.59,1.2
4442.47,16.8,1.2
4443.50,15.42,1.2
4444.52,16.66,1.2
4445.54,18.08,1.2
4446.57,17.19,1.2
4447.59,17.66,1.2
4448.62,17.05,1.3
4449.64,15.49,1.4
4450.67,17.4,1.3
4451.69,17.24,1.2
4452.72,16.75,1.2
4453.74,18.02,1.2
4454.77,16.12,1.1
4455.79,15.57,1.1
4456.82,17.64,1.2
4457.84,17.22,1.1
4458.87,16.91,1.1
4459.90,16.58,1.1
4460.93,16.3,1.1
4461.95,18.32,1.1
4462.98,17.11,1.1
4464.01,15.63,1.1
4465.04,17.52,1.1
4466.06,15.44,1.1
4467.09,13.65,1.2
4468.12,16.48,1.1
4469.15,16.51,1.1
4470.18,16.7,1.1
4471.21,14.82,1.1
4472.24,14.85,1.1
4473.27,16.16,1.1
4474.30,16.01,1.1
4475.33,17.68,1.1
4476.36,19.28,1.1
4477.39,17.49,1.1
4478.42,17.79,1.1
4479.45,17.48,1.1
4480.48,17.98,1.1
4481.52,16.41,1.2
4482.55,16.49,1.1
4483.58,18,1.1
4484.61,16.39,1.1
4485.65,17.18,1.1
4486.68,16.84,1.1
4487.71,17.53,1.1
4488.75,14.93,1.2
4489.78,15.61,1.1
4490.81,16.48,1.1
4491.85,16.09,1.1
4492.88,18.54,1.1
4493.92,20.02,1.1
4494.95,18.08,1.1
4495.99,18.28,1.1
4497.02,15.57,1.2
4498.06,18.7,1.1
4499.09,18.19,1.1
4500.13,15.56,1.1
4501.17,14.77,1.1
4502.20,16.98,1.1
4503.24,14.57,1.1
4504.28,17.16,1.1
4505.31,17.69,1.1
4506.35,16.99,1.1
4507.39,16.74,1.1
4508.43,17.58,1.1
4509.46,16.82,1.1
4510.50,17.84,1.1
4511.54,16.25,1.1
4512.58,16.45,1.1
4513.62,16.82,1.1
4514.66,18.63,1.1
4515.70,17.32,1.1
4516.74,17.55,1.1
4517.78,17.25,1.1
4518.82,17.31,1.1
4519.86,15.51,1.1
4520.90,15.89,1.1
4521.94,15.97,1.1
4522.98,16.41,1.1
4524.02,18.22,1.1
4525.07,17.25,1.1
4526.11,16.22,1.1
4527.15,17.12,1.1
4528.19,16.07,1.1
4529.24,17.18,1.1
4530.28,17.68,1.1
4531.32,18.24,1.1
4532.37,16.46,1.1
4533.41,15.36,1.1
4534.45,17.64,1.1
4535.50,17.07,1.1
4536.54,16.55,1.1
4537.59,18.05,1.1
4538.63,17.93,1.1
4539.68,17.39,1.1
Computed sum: 18.6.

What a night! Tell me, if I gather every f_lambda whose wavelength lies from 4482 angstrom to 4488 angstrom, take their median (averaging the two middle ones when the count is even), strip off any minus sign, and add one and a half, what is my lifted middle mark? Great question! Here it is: 18.51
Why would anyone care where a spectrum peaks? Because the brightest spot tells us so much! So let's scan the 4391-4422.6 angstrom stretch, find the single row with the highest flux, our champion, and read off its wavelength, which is 4402.76 angstrom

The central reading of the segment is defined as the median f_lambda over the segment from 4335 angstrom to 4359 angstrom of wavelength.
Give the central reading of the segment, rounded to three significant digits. 14.9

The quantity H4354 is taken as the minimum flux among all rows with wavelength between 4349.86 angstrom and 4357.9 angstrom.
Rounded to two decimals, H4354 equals 14.56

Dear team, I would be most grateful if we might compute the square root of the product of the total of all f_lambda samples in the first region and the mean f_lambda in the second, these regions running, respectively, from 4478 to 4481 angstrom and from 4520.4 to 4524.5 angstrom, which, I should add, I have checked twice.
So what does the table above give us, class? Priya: 30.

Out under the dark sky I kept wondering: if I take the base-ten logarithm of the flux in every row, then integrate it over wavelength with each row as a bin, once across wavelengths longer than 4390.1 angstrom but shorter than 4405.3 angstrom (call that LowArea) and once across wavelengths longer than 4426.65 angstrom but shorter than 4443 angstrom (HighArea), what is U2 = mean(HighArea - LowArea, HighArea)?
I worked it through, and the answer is 11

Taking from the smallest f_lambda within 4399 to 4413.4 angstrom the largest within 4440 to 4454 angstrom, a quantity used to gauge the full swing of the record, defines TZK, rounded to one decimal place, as -3.9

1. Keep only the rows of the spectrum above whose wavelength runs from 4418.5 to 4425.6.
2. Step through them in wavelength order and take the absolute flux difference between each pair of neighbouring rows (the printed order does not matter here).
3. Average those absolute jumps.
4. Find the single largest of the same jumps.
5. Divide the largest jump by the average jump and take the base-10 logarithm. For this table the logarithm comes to 0.30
